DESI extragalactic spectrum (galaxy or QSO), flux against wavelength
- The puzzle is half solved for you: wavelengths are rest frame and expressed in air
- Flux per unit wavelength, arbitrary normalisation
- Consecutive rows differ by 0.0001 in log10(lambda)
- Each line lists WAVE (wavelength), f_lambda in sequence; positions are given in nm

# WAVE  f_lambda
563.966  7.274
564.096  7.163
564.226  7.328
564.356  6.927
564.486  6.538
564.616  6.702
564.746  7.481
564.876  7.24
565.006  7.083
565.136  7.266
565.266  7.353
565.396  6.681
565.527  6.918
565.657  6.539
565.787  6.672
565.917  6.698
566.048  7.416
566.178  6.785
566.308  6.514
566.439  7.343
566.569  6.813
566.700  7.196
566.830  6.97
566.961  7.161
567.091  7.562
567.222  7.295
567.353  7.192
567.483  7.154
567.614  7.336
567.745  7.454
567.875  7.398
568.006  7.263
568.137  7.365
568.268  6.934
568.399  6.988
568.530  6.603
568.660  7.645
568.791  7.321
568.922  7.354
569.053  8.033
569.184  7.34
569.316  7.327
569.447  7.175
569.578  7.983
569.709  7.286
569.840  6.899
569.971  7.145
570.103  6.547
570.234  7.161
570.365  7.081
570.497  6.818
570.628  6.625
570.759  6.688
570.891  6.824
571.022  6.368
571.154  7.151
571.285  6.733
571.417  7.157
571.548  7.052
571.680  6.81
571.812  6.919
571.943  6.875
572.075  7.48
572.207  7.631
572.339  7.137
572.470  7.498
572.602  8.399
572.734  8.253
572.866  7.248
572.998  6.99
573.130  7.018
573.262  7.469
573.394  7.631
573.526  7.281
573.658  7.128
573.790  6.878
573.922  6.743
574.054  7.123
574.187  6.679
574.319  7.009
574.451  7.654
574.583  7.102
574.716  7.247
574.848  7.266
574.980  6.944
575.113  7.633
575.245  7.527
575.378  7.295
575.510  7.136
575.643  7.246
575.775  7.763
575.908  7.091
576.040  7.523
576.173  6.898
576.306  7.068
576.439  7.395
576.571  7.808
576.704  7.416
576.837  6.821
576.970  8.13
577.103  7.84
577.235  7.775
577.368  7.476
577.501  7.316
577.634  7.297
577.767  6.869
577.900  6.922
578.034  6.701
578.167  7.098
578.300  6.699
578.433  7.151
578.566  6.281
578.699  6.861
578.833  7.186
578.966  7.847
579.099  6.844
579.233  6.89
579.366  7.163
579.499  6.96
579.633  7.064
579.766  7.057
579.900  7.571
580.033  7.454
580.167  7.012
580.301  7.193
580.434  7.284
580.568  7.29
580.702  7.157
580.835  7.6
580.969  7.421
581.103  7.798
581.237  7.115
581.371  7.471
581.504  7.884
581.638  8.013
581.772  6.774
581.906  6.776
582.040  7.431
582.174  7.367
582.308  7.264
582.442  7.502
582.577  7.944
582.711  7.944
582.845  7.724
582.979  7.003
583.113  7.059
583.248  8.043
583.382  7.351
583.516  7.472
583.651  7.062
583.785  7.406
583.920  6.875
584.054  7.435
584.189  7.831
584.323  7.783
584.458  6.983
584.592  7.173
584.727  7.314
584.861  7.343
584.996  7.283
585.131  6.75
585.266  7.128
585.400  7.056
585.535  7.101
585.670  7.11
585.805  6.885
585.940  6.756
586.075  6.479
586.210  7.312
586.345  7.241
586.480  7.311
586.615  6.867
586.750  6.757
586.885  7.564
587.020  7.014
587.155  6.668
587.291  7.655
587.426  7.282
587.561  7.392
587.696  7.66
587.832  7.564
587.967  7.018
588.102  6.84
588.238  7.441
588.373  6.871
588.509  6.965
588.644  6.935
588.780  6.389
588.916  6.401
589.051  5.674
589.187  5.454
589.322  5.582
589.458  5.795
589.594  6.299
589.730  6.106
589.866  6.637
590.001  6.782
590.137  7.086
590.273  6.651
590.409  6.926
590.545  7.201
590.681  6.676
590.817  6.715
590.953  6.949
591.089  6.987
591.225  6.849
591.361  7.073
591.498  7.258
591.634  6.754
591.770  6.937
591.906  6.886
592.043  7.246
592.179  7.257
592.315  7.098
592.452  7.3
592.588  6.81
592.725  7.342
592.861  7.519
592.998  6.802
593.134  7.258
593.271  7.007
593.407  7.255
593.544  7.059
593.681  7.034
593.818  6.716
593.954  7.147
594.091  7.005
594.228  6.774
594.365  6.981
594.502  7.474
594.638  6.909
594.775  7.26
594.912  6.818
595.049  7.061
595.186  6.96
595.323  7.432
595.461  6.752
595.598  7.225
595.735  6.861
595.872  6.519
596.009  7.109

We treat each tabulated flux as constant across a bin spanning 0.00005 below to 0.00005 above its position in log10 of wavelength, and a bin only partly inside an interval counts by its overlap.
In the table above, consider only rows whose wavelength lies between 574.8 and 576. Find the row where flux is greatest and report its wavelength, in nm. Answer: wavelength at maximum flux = 575.775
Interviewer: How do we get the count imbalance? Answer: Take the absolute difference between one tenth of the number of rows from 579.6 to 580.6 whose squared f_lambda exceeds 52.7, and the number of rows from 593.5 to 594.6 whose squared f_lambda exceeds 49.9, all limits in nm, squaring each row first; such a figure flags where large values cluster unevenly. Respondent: 2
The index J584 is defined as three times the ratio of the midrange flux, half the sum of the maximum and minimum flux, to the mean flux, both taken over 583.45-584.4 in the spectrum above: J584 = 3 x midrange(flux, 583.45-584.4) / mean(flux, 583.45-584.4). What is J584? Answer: 2.98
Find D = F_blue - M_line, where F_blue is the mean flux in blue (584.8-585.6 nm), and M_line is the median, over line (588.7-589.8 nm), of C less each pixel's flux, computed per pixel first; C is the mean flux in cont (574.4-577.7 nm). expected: 5.7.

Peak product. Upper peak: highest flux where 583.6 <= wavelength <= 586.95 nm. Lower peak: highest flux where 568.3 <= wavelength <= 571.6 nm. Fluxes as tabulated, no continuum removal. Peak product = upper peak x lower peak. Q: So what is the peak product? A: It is 62.9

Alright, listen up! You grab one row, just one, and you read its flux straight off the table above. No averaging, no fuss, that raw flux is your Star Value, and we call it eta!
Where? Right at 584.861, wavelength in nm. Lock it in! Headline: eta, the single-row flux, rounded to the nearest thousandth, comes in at 7.343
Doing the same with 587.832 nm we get 7.564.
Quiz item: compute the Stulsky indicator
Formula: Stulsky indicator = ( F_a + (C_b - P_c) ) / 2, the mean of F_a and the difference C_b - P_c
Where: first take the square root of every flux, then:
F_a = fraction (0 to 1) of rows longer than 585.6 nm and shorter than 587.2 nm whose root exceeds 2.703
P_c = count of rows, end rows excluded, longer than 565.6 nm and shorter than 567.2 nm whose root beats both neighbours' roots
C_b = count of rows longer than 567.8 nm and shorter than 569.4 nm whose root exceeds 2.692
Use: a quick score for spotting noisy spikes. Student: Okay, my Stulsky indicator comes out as 3.1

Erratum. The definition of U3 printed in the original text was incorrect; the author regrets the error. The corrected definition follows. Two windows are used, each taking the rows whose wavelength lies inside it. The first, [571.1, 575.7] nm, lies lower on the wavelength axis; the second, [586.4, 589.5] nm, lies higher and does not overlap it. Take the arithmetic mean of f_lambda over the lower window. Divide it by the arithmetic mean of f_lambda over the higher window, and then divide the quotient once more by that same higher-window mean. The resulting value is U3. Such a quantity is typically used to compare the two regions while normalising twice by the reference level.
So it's 0.155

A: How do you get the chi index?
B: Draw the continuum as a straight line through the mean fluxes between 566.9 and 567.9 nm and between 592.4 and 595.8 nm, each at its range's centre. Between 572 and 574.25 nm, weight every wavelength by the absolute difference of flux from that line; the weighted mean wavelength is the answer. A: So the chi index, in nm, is 573.09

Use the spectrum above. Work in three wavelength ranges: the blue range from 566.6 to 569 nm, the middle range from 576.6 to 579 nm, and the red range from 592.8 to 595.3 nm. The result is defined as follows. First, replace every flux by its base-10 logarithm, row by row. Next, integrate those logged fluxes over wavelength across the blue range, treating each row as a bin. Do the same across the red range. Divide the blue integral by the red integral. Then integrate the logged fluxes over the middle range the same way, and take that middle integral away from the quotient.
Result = -1.08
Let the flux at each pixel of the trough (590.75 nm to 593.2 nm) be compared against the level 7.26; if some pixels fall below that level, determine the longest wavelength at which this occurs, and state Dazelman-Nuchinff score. 593.134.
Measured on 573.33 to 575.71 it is 575.643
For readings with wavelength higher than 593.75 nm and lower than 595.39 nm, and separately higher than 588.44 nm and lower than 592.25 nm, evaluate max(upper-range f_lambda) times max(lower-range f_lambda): 54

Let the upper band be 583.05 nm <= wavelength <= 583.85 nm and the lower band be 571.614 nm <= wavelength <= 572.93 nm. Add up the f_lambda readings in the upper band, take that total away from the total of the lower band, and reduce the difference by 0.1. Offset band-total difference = 30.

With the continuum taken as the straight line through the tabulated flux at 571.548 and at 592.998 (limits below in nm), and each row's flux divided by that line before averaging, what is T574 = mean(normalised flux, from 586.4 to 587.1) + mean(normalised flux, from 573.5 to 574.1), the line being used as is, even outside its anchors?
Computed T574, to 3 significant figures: 2.03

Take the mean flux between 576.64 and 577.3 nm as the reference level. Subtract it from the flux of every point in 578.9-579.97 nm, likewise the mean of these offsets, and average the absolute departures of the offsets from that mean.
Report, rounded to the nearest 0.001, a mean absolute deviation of 0.267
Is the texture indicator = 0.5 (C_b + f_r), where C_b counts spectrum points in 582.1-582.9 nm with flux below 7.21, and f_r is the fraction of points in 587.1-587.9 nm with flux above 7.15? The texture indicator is 0.42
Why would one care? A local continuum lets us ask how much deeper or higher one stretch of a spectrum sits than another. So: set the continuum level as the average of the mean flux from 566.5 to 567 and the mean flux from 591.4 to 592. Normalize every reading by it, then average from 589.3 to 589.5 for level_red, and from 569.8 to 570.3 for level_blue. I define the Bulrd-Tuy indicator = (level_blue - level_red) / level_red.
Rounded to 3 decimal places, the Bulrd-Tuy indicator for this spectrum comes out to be 0.220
